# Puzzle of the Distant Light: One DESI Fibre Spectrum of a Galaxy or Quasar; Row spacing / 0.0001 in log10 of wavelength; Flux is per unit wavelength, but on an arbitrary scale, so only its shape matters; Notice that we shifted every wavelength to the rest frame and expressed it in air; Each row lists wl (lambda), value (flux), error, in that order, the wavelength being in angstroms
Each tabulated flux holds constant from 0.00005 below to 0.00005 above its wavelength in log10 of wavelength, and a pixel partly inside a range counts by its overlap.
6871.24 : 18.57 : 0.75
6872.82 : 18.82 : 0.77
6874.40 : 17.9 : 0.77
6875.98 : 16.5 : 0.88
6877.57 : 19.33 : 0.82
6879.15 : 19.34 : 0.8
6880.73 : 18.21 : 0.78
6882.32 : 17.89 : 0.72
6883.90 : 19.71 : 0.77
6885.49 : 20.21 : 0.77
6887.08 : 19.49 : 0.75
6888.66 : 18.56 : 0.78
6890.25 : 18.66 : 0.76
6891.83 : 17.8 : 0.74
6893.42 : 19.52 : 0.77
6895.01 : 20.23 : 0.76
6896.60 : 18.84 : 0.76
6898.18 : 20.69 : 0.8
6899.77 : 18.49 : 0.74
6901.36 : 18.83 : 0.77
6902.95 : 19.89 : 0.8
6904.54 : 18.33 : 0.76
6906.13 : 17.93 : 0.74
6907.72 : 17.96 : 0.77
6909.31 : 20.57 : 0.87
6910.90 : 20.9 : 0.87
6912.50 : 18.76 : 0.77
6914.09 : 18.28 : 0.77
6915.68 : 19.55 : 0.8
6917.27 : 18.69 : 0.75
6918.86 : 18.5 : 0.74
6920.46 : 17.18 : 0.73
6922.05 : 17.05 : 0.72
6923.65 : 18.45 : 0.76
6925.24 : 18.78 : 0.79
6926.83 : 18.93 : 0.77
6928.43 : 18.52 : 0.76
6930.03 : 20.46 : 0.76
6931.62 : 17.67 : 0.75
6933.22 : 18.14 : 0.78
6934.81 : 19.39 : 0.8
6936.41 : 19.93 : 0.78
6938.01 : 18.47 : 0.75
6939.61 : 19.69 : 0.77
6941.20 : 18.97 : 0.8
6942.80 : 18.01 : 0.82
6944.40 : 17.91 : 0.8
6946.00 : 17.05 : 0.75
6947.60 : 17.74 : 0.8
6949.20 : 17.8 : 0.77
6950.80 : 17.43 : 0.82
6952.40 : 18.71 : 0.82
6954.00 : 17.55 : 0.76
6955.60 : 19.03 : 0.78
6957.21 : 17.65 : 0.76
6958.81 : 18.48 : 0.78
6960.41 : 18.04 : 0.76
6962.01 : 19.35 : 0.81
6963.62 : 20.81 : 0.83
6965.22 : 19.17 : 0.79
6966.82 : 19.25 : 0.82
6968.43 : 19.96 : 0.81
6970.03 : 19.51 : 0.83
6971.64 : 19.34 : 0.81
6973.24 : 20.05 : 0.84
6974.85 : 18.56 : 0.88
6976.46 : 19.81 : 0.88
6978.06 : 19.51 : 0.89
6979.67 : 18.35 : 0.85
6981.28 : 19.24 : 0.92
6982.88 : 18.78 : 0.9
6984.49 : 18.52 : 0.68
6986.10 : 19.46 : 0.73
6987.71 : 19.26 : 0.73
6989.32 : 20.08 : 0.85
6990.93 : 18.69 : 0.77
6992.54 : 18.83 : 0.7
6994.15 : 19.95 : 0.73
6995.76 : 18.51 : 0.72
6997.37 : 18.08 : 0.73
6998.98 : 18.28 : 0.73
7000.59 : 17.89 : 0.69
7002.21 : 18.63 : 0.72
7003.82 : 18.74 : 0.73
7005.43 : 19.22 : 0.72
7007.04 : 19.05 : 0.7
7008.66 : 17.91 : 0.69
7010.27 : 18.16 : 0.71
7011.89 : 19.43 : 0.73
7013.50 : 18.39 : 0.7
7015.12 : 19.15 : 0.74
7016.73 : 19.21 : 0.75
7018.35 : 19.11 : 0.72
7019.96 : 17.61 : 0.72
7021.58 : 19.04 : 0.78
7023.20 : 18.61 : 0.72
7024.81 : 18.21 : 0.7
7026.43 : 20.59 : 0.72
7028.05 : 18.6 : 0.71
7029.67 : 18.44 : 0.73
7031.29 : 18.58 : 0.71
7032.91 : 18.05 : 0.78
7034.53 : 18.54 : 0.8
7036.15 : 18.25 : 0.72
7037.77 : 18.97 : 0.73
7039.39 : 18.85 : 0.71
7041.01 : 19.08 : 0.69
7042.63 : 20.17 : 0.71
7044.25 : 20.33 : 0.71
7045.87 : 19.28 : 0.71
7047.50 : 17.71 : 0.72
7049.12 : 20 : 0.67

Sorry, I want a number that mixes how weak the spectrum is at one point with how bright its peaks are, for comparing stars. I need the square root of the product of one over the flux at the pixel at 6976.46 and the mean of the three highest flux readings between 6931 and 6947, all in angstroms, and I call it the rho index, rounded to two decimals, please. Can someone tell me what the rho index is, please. 1.00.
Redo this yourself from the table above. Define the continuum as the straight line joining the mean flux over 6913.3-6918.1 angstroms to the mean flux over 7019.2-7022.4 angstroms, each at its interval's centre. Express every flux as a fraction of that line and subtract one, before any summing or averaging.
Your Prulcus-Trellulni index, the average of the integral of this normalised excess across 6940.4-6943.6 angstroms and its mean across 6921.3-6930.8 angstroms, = -0.02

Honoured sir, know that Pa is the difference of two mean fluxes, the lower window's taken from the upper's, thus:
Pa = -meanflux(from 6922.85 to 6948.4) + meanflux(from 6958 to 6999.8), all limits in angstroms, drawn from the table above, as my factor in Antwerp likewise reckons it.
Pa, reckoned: 0.52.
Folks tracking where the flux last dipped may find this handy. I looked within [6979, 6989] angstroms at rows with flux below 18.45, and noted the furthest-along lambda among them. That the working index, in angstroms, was 6979.67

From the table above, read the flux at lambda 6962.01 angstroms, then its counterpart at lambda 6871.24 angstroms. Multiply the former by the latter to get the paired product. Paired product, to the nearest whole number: 359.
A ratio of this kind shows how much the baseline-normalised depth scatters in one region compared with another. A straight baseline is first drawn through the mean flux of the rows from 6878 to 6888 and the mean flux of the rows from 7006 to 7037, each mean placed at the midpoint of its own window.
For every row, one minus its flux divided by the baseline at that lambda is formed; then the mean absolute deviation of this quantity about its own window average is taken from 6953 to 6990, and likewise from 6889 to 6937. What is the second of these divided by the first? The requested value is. 1.3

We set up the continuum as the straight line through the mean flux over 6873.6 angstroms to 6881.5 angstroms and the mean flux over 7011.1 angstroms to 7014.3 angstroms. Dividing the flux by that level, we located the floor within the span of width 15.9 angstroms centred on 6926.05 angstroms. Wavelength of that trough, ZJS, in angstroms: 6922.05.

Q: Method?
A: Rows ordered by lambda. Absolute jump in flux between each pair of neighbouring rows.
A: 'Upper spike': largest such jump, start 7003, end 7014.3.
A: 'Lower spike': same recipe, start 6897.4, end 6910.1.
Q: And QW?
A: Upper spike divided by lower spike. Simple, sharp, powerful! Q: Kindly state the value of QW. 0.5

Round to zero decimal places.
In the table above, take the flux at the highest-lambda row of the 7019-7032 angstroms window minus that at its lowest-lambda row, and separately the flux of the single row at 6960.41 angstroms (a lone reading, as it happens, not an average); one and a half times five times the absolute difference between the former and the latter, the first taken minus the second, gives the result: 128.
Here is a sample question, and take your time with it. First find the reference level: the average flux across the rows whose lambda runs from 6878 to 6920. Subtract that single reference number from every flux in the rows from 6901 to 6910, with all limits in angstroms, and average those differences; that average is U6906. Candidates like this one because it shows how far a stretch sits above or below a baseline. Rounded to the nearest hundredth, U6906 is -0.15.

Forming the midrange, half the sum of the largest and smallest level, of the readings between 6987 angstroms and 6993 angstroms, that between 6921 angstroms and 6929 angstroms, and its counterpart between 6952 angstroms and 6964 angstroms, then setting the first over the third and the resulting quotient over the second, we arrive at 0.056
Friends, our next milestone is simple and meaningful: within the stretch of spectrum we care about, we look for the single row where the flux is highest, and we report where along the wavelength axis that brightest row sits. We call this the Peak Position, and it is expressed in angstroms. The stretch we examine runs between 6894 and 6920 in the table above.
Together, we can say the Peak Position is 6910.90 angstroms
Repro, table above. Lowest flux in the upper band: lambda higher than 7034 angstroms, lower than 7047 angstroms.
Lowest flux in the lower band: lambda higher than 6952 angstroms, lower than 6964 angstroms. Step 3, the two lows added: 35.8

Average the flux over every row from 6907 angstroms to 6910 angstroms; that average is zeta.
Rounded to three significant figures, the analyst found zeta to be 19.3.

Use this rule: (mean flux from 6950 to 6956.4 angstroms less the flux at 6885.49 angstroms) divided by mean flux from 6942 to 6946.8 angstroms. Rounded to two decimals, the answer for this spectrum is -0.11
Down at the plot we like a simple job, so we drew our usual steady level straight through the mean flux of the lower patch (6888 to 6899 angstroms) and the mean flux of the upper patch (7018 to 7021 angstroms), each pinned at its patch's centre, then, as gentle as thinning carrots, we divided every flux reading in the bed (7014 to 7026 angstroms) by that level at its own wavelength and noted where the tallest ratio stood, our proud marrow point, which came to 7016.73 angstroms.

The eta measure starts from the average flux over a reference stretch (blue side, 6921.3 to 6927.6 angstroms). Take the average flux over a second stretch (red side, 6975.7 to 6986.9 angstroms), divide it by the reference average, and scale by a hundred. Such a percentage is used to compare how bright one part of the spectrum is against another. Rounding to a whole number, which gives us 104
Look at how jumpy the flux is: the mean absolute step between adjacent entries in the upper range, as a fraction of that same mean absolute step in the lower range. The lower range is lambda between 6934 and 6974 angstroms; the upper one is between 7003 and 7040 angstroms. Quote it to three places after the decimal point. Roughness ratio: 0.861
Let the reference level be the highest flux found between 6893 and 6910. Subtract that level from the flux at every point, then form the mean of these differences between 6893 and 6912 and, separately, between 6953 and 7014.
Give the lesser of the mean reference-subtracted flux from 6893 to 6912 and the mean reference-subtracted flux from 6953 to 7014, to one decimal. -1.8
